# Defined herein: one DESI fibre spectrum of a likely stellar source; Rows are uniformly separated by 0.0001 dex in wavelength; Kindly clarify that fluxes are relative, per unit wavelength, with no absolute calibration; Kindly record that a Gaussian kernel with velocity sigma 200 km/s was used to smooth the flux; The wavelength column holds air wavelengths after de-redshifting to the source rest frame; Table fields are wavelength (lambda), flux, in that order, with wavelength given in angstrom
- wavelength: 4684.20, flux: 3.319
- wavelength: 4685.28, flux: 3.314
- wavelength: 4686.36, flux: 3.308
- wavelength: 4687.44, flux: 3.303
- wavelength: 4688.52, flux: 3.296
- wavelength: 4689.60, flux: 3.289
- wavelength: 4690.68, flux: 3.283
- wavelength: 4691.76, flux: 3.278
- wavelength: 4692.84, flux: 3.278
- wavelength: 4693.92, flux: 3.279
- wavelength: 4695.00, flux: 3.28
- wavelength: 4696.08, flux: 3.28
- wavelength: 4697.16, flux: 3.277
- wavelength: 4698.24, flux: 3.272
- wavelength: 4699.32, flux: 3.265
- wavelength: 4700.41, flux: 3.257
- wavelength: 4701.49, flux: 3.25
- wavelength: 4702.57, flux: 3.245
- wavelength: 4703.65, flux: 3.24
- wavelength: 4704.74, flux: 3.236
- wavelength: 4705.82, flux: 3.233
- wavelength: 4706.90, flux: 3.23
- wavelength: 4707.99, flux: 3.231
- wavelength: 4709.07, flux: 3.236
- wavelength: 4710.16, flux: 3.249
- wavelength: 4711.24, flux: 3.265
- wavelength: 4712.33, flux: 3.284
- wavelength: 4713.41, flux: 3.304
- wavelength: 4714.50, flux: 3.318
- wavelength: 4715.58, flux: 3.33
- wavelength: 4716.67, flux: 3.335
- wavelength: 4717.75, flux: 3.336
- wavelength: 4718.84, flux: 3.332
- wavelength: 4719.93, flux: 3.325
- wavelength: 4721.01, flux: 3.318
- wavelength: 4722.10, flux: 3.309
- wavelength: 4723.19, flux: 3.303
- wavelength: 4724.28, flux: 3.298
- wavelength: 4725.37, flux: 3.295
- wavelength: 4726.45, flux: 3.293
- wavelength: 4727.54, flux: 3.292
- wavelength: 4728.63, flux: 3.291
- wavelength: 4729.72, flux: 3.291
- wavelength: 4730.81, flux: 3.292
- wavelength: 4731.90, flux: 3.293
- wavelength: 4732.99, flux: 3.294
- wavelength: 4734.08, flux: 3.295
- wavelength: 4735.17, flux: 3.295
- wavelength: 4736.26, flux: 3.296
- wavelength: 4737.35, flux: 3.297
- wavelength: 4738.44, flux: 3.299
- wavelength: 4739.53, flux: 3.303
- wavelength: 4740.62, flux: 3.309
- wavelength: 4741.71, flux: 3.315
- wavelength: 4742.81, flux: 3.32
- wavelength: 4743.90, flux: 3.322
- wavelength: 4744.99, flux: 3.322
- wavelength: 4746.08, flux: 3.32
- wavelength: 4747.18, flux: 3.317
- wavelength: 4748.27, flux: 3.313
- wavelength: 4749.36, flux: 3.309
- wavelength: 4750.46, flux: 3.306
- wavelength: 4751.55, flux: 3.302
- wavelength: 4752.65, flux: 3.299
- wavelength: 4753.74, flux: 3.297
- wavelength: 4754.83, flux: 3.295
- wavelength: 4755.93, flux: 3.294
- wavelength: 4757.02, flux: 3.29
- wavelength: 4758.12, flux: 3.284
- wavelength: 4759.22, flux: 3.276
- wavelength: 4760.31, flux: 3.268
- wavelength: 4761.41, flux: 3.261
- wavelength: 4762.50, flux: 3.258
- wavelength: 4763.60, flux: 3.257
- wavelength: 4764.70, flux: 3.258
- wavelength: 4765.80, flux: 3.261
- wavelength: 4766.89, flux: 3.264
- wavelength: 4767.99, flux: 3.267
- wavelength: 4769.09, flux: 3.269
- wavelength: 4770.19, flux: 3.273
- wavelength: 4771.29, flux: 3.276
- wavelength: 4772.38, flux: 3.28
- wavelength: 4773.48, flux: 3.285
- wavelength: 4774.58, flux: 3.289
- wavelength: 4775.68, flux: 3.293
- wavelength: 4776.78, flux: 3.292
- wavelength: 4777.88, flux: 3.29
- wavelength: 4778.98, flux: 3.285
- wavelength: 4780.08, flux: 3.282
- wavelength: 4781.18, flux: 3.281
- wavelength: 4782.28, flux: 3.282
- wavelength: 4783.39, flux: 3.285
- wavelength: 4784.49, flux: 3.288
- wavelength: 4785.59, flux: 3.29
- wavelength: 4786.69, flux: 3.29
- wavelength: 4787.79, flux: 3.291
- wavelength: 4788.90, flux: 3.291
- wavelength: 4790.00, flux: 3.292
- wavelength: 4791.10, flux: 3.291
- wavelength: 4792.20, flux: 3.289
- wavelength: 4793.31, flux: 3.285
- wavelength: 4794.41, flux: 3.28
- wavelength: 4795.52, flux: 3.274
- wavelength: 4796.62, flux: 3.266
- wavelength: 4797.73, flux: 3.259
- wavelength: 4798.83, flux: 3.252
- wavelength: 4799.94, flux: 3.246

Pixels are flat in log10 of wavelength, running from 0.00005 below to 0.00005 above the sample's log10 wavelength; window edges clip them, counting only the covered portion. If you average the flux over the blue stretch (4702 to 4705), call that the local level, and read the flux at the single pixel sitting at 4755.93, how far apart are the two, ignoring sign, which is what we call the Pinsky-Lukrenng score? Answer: 0.054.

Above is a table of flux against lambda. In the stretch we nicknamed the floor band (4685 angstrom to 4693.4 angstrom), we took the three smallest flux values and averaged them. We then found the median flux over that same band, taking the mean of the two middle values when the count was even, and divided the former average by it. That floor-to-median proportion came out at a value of 0.996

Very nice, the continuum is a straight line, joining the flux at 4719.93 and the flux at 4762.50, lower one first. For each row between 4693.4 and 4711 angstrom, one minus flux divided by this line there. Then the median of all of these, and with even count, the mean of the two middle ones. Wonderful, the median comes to 0.030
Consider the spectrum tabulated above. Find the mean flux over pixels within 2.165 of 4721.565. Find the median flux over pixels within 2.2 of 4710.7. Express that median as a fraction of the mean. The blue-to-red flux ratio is 0.98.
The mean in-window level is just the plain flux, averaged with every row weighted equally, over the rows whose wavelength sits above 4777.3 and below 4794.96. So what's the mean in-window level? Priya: 3.287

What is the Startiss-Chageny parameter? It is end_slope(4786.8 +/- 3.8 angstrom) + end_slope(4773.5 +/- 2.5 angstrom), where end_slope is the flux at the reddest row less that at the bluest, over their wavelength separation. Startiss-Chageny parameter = 0.005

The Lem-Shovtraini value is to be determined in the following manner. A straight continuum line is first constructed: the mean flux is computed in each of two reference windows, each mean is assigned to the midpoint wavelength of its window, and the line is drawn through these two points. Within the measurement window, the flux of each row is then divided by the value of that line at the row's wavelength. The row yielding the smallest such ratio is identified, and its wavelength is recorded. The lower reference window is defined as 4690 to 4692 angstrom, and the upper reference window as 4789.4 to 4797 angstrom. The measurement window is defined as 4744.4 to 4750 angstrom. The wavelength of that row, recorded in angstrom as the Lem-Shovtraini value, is 4749.36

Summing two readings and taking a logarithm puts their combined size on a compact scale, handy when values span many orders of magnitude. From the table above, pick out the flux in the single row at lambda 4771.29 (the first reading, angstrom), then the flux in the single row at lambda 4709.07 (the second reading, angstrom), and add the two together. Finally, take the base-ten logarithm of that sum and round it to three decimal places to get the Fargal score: 0.814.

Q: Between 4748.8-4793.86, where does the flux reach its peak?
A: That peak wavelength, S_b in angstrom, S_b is 4749.36 angstrom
